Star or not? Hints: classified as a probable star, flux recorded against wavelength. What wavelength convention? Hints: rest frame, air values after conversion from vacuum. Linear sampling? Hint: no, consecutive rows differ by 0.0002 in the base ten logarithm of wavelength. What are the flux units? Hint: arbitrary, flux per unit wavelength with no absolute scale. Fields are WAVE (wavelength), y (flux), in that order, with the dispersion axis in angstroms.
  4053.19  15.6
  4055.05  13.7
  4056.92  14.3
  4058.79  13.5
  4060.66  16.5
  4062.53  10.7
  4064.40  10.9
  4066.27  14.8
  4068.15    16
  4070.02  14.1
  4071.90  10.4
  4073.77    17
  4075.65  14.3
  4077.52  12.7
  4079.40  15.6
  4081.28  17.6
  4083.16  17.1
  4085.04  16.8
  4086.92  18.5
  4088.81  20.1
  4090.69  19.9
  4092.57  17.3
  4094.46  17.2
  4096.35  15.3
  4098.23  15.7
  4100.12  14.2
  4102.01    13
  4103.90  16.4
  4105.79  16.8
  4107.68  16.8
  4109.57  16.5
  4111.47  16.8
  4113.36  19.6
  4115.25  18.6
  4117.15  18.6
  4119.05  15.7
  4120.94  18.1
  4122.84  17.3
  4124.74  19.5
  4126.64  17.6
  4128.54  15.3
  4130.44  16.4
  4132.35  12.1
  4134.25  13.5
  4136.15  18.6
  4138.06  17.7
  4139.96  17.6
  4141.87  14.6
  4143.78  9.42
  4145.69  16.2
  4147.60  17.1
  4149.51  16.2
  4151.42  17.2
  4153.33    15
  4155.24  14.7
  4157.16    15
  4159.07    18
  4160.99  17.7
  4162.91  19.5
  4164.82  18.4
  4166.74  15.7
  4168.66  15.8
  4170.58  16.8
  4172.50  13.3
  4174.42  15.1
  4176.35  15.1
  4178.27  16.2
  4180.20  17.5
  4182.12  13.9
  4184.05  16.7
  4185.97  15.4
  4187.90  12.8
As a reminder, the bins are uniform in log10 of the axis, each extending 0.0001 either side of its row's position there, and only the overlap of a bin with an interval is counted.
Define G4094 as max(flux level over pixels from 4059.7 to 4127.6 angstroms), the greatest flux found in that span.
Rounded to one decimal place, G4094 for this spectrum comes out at 20.1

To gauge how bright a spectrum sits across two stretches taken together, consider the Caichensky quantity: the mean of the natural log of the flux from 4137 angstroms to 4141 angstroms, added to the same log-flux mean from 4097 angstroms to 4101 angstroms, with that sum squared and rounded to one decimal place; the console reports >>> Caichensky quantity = 31.1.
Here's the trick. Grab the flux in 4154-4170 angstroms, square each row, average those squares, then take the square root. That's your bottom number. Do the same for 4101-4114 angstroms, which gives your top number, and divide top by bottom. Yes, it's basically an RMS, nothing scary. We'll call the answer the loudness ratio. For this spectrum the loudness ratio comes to 0.98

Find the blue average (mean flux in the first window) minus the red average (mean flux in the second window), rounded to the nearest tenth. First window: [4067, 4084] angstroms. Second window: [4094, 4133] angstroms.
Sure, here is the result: -1.6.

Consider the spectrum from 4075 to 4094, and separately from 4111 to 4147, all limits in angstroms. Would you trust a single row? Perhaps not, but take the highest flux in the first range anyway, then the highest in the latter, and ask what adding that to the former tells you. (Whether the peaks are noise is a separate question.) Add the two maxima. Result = 39.7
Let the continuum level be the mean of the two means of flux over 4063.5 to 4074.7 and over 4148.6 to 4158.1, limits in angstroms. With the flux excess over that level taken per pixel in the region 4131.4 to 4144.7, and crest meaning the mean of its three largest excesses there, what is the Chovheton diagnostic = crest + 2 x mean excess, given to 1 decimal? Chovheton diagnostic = 3.3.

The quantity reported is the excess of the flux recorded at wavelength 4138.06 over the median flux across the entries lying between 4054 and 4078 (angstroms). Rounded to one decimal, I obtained 3.6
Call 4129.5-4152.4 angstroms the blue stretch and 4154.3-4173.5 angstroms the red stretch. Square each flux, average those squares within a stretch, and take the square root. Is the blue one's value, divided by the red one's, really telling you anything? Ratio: 0.95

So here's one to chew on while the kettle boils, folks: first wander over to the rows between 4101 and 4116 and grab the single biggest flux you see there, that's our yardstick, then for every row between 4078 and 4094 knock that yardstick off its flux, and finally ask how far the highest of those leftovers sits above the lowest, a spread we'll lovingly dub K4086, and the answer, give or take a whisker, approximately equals 4.5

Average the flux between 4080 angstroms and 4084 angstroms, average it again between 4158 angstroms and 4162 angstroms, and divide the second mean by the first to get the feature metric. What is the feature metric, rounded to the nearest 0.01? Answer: 1.03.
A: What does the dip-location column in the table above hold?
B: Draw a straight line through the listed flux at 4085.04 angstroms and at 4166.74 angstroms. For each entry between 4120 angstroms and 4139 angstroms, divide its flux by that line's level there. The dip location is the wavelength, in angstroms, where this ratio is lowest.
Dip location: 4132.35 angstroms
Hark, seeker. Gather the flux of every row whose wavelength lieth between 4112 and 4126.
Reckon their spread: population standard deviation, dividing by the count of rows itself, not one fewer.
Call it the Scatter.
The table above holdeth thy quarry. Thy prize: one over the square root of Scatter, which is 0.89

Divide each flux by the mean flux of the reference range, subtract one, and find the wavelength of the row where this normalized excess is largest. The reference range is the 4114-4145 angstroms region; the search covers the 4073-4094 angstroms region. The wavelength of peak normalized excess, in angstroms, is 4088.81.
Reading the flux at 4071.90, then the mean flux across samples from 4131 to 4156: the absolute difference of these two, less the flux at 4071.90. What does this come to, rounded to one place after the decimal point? -5.4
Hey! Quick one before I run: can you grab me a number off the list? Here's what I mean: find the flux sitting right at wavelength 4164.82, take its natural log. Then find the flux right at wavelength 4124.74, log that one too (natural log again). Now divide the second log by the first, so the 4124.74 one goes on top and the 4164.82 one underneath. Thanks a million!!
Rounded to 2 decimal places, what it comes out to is 1.02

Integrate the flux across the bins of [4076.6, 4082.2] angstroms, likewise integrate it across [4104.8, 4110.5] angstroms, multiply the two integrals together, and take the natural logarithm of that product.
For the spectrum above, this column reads 9.01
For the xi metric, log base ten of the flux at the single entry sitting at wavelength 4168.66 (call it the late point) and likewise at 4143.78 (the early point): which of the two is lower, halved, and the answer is 0.49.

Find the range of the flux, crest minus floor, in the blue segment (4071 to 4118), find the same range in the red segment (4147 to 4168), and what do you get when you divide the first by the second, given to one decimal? 2.0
